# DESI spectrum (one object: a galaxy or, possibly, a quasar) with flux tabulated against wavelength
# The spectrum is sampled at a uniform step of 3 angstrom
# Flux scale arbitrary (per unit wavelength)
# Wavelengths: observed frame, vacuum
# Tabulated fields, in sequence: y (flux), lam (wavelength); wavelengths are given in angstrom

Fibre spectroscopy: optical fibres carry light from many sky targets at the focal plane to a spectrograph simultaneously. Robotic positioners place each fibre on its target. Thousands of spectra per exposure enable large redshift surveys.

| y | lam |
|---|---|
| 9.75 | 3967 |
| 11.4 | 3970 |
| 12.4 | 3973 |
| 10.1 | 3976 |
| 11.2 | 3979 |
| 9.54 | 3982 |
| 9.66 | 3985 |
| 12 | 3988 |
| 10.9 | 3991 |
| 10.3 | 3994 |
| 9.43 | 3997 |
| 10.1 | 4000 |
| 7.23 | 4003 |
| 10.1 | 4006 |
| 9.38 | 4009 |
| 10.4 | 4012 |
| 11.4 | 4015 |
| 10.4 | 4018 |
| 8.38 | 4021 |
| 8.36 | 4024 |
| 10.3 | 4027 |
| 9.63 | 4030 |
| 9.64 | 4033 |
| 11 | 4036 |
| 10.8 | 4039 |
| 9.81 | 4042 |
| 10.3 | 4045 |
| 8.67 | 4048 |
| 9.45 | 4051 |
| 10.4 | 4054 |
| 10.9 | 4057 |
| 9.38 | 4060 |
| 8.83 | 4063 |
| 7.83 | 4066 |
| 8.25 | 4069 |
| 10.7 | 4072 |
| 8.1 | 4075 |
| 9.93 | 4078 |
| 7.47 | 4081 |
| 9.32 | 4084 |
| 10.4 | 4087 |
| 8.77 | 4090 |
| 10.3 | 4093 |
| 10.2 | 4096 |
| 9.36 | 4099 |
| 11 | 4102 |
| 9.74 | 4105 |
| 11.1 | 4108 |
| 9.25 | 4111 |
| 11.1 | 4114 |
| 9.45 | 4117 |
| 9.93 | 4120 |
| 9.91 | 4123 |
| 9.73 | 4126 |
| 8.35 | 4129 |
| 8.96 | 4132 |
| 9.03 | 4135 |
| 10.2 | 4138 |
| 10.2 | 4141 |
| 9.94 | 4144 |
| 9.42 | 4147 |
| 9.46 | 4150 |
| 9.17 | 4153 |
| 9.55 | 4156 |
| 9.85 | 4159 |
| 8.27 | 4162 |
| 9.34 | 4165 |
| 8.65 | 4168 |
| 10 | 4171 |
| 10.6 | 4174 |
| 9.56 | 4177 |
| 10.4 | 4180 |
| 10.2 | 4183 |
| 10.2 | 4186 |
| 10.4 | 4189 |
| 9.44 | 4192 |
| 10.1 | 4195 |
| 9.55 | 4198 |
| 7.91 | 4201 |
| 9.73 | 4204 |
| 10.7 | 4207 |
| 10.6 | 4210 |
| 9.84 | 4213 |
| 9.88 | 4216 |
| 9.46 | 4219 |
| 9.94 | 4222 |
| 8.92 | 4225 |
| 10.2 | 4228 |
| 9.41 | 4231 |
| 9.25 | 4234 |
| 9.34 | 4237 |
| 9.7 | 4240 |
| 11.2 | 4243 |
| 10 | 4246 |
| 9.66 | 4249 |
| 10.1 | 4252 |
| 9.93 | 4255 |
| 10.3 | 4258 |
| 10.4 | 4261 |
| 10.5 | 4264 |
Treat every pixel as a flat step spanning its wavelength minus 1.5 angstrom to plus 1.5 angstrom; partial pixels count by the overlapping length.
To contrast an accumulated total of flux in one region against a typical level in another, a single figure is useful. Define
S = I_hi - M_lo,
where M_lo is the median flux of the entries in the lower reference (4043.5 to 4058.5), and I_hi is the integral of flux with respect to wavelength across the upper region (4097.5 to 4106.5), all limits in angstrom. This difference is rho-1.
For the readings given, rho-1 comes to 80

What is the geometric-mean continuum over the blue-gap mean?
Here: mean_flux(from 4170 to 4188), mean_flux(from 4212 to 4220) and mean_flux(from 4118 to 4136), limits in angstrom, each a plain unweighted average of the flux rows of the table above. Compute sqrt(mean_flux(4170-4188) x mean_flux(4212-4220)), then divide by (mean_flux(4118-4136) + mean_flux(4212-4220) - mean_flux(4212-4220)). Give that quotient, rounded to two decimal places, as 1.07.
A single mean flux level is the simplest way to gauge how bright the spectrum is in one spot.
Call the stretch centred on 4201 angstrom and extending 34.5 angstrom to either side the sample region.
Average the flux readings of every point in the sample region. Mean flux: 9.8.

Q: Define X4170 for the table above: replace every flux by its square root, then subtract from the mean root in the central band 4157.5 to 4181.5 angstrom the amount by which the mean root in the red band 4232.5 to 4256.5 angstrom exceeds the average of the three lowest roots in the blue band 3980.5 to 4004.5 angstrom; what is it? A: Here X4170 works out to 2.90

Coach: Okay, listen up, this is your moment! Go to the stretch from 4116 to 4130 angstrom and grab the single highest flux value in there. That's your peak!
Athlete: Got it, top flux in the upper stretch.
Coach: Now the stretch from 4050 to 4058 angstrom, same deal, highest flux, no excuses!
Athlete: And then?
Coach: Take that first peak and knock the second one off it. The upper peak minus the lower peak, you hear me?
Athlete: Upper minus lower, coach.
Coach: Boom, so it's -1.0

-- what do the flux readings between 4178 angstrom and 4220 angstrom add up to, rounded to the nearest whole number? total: 138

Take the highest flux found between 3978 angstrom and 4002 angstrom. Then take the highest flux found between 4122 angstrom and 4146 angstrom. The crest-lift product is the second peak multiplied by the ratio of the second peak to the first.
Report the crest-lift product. 8.7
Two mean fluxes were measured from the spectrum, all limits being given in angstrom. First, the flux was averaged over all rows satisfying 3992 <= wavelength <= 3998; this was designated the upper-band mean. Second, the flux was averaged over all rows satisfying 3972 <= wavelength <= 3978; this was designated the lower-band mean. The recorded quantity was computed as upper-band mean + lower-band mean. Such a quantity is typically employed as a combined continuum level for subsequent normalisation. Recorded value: 21.1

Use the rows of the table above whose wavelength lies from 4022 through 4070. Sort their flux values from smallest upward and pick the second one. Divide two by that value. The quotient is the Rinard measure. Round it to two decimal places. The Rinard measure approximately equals 0.24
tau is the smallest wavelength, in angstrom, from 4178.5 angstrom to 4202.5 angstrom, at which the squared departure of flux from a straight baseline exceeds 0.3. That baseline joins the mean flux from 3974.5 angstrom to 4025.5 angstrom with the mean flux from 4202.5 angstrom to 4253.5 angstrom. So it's 4201 angstrom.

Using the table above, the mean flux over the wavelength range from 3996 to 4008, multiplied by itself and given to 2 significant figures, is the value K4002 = 85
